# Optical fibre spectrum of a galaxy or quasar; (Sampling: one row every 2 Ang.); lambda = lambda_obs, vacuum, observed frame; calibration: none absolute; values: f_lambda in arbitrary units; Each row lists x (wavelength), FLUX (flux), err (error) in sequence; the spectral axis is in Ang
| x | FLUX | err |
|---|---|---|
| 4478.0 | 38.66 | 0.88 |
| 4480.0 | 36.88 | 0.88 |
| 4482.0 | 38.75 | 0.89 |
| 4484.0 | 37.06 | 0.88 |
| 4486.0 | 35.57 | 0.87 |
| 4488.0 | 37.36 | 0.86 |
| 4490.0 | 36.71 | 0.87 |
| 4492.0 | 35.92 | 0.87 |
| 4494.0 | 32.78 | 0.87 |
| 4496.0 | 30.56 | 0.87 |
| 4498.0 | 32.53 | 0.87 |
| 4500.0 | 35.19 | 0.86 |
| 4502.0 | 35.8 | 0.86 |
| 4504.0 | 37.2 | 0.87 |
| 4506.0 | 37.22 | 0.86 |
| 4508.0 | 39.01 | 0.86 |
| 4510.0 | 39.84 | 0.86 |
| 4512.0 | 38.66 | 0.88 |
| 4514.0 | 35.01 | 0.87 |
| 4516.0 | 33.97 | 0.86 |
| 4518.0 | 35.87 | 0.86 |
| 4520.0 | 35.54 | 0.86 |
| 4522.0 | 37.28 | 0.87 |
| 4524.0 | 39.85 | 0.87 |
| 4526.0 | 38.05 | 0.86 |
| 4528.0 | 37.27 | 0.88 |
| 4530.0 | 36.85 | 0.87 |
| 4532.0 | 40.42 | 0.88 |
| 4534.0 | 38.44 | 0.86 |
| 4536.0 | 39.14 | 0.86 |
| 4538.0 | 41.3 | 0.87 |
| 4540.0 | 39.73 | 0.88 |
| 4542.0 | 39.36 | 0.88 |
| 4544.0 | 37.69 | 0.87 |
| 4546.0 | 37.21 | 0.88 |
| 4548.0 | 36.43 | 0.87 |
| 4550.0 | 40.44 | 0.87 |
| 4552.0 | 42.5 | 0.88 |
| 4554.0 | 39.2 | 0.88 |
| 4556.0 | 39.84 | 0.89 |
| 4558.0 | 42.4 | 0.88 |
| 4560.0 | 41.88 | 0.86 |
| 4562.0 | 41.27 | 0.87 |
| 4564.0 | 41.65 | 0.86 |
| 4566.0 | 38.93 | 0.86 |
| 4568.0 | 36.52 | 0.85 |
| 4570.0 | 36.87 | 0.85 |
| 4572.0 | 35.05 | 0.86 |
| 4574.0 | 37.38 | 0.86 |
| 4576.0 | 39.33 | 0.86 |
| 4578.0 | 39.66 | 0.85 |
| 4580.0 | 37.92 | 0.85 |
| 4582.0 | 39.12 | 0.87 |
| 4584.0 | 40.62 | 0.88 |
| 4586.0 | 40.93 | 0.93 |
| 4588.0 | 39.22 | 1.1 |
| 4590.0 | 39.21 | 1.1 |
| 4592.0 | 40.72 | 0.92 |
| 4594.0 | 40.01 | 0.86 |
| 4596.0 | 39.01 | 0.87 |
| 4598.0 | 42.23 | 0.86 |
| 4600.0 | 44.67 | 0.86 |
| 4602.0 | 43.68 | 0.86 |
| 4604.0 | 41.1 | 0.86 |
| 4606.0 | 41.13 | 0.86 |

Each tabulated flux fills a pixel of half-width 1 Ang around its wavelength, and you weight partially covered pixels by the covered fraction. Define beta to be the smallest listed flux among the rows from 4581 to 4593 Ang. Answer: 39.12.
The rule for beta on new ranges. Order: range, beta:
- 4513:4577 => 33.97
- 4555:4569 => 36.52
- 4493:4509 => 30.56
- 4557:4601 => 35.05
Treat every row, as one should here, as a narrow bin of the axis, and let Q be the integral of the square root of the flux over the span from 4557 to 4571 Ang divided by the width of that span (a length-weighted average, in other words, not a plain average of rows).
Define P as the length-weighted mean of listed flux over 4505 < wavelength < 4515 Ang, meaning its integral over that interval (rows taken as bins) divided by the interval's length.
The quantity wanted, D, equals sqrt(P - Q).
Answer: 5.62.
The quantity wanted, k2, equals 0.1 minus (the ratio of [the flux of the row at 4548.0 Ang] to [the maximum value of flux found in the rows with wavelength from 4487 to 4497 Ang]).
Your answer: -0.88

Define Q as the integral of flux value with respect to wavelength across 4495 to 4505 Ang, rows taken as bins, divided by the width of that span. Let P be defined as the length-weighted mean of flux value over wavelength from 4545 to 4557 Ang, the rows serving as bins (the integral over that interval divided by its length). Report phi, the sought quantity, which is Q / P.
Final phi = 0.87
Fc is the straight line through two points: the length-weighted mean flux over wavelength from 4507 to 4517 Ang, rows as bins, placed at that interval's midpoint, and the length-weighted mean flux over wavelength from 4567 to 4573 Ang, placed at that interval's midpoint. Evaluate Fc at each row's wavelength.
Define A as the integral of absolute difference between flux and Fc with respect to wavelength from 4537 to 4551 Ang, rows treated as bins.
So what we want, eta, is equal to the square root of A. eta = 5.6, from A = 32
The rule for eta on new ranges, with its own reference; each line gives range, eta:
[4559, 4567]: 6.1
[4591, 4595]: 4.3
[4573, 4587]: 6.8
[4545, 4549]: 1.2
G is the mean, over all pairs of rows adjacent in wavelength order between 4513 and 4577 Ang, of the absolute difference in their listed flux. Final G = 1.60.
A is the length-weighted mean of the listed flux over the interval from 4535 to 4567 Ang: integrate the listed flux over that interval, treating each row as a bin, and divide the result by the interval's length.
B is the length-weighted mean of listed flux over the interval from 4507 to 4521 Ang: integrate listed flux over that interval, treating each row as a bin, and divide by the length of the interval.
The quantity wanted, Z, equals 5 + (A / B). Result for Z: 6.08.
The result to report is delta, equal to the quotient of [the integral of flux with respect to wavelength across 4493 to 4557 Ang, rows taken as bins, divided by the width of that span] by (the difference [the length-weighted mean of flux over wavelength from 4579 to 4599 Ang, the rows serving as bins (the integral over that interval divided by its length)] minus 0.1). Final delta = 0.942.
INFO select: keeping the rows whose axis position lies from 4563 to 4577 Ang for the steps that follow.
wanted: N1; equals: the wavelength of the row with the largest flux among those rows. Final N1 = 4564.0 Ang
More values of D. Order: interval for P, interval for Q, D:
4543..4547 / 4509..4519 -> 5.60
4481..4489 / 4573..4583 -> 5.56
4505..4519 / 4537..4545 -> 5.55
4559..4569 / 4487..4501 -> 5.85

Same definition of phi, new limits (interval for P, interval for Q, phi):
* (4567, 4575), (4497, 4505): 0.97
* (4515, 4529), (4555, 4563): 1.12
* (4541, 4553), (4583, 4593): 1.03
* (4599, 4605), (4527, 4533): 0.88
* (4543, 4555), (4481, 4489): 0.96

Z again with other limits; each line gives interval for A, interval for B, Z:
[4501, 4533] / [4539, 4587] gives 5.95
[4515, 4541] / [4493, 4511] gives 6.07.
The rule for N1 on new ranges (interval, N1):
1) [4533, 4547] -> 4538.0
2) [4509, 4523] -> 4510.0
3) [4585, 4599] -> 4598.0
